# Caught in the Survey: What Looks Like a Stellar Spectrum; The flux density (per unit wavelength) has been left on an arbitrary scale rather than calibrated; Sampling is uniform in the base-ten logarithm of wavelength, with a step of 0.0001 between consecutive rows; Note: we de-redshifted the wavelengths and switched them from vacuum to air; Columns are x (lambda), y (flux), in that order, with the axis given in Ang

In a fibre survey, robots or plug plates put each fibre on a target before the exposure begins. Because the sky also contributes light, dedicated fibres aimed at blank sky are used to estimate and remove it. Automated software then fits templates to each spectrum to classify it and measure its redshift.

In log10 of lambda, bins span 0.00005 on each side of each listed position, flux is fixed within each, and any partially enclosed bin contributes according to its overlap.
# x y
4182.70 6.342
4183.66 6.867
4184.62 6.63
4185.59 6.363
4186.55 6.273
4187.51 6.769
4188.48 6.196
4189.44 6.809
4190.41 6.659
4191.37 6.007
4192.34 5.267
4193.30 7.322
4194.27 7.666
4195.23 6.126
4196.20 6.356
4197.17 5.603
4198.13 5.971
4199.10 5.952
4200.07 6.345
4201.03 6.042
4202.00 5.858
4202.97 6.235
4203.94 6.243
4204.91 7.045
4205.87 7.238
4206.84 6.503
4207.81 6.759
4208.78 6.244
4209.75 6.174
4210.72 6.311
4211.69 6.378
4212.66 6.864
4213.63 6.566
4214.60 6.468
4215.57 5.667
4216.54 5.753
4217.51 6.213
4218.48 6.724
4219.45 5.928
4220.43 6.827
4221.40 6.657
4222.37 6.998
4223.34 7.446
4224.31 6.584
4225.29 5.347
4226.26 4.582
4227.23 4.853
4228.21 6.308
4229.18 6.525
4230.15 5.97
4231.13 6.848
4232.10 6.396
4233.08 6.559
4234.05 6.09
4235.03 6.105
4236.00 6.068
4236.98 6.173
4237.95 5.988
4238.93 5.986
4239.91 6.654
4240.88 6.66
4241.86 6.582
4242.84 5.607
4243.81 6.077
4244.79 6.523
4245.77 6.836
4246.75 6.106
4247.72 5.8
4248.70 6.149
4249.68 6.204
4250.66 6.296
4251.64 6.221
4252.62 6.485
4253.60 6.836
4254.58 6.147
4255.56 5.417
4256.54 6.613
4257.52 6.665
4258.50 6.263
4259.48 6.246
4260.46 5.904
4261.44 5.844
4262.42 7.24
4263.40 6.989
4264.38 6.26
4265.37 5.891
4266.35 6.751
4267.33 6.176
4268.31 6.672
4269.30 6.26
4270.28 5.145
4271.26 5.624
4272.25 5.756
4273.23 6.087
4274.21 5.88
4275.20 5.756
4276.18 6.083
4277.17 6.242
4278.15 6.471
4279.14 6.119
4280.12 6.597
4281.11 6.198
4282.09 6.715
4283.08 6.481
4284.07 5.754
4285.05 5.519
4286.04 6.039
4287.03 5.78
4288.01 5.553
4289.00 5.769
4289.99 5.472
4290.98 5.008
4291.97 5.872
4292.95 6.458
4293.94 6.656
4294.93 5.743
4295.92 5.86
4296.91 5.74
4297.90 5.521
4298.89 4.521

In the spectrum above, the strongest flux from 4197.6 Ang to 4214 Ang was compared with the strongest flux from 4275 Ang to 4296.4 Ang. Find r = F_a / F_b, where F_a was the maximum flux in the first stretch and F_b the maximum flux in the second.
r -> 1.08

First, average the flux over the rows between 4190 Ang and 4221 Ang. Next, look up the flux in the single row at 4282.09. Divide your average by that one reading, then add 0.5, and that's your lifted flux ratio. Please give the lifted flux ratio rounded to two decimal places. 1.45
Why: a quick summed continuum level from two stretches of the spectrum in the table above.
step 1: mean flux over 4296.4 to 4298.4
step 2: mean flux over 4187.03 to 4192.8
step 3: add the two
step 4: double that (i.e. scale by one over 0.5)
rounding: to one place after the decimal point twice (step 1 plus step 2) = 23.8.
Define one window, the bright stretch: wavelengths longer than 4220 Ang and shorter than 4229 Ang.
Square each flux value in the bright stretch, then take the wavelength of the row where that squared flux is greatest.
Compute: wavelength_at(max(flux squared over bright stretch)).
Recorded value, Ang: 4223.34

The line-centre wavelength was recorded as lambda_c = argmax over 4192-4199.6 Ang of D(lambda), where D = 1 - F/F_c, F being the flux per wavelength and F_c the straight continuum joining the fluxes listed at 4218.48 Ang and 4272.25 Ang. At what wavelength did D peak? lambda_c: 4192.34 Ang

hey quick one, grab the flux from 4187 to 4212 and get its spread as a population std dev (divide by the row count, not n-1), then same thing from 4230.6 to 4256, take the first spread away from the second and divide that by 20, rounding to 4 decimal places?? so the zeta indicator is -0.0084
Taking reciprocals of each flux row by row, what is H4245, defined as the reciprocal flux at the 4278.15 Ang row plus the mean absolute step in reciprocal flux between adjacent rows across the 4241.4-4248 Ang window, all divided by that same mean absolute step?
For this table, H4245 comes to 12.0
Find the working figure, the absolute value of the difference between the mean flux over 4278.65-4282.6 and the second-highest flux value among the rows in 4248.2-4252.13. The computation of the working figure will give 0.19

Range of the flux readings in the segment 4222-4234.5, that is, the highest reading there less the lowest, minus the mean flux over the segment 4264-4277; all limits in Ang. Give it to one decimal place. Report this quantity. -3.2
